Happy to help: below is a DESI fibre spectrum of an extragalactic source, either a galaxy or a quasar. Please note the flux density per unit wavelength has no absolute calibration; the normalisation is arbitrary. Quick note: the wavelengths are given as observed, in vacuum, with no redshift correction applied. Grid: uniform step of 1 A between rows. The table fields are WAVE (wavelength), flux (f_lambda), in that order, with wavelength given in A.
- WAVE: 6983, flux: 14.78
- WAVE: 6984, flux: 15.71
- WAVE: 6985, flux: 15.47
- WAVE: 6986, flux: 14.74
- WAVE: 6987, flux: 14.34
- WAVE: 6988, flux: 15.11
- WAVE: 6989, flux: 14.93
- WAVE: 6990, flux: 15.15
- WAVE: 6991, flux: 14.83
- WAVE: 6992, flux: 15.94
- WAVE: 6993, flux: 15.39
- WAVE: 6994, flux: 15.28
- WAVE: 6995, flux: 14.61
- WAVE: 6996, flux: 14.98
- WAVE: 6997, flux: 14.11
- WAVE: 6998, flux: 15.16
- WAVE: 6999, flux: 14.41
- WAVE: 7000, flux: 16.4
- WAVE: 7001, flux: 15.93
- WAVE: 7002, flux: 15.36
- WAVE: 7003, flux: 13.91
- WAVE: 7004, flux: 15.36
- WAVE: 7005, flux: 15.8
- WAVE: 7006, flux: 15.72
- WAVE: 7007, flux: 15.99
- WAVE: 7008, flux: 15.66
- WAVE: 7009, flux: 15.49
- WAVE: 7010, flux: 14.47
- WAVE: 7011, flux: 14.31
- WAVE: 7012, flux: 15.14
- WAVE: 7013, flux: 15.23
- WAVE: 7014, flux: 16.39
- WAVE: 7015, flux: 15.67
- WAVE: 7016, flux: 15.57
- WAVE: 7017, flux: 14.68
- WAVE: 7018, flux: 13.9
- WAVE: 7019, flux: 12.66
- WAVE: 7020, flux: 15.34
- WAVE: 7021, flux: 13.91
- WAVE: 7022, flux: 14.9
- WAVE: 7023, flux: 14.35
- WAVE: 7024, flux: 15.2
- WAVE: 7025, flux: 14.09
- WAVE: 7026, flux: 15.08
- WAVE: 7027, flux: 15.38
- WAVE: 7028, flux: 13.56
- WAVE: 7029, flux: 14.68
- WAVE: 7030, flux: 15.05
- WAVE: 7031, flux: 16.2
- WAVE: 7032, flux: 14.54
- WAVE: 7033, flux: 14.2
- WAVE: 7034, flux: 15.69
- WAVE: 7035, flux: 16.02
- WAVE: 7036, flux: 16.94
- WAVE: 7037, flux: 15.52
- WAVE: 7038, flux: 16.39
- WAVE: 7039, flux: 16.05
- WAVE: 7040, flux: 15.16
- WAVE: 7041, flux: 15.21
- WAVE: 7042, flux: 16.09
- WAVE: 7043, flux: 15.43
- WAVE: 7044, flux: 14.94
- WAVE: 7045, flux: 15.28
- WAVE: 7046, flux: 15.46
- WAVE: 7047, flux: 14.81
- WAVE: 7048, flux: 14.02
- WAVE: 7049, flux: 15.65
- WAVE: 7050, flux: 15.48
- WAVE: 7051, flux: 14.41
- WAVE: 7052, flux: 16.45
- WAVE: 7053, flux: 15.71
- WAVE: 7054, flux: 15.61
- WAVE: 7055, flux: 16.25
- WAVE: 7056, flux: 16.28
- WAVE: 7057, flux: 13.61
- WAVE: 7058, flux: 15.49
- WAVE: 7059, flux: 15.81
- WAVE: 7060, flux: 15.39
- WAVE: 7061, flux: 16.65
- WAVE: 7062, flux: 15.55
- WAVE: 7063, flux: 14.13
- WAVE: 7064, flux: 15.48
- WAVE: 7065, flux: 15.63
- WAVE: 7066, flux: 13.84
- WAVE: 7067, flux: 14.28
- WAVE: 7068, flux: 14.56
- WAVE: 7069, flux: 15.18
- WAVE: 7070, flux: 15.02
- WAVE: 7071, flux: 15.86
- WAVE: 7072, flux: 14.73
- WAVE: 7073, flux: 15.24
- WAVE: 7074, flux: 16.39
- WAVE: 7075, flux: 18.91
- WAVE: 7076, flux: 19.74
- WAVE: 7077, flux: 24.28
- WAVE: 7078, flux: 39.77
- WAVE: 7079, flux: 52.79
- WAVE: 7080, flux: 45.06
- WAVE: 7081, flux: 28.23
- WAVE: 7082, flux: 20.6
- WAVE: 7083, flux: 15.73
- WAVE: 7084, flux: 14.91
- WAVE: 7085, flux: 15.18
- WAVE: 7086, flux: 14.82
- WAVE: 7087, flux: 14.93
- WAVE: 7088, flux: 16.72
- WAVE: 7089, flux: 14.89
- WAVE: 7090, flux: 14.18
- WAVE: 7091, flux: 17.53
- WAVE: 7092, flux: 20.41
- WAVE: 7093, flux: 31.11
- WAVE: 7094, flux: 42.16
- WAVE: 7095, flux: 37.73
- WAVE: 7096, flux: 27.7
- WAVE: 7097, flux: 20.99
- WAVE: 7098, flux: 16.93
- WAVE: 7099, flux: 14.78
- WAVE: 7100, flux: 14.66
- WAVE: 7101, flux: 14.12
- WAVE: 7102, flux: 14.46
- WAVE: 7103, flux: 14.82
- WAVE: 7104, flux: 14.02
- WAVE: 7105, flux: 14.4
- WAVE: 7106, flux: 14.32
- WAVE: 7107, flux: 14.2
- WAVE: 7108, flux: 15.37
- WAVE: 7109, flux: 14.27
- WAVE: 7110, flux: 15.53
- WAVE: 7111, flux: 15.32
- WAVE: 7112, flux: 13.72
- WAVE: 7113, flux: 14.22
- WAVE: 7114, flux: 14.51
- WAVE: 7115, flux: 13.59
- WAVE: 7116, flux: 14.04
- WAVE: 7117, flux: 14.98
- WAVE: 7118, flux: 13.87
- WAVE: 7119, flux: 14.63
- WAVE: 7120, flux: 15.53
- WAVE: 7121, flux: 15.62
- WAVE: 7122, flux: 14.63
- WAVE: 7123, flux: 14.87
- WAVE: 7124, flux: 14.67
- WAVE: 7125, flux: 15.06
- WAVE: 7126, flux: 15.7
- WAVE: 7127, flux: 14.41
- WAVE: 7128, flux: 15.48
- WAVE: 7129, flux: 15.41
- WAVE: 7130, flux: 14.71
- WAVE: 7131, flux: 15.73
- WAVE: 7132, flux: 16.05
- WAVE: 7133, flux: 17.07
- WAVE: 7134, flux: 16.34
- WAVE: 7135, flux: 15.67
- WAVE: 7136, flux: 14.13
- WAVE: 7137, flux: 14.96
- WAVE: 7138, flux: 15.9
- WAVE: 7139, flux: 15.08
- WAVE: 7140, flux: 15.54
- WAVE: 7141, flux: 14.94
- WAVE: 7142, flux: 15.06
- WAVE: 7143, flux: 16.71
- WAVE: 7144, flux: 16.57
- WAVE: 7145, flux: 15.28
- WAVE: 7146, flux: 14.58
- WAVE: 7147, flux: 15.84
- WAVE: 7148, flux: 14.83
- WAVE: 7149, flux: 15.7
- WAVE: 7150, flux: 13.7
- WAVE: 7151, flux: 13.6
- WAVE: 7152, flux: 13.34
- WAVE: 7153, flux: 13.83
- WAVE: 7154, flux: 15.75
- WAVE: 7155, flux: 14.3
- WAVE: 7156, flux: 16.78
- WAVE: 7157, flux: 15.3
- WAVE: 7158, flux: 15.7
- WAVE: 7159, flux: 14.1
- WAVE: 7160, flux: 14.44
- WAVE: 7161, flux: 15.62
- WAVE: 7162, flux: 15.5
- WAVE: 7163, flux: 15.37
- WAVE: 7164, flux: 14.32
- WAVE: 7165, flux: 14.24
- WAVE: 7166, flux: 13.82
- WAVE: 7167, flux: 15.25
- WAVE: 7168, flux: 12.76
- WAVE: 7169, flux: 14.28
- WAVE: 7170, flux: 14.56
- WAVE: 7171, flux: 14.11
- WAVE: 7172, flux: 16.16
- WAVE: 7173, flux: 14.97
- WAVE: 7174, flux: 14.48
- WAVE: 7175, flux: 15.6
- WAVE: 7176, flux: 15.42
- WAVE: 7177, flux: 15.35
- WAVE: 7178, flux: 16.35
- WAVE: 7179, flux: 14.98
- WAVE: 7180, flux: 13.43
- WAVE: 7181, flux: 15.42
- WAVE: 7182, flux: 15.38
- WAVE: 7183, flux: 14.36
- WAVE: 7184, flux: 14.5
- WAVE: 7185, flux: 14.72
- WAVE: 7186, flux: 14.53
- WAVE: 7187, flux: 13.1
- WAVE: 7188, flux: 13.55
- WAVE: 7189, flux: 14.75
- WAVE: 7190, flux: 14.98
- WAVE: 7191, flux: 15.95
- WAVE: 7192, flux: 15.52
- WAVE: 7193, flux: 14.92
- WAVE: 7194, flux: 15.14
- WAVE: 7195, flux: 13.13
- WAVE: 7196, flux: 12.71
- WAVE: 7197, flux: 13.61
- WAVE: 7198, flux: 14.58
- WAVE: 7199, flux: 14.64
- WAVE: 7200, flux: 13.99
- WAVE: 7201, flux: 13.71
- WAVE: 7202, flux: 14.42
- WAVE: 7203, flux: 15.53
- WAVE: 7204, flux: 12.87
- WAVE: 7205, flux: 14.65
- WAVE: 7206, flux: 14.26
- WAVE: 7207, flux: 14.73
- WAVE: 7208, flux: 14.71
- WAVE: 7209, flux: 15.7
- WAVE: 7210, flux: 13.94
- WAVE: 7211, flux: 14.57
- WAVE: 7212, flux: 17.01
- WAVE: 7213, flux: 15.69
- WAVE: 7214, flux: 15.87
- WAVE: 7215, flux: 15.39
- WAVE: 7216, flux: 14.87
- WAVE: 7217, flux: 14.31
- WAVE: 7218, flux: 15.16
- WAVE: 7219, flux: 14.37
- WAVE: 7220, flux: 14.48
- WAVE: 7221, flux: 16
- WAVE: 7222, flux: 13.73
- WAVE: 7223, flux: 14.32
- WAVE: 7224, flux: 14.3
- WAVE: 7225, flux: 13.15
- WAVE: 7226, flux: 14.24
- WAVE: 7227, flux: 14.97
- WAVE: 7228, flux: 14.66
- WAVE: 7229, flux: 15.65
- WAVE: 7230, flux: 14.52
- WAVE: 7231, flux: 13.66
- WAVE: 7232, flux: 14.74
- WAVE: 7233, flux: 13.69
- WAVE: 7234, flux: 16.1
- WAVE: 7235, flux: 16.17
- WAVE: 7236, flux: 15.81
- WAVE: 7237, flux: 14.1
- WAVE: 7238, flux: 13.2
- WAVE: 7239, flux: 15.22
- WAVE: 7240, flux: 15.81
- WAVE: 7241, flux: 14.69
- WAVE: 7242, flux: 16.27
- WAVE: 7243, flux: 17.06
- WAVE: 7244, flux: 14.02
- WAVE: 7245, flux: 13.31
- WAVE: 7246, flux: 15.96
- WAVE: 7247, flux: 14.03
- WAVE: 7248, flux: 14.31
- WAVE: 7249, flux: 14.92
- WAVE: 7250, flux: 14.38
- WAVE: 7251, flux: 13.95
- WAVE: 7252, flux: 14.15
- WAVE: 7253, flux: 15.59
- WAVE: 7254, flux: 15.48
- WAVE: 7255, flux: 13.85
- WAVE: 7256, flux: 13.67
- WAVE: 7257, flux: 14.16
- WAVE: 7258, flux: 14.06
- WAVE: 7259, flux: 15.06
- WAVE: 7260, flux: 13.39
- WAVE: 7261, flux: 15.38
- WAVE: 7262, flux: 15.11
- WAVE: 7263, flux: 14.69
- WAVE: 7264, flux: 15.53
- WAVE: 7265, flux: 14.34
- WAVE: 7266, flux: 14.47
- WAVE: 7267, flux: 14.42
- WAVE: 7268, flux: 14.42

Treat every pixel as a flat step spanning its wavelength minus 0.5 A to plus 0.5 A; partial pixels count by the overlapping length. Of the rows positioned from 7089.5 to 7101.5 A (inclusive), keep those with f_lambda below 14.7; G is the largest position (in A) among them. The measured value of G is 7101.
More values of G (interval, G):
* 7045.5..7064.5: 7063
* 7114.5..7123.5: 7122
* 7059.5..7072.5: 7068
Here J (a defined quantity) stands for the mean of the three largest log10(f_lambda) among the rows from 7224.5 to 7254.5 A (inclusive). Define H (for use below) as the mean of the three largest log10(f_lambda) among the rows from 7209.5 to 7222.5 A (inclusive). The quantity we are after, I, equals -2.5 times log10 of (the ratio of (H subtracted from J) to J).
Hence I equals 5.9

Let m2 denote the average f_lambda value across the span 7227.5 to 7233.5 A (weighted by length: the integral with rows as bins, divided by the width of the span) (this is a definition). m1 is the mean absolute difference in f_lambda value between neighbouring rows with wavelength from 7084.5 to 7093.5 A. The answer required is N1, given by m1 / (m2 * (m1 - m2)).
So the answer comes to -0.0159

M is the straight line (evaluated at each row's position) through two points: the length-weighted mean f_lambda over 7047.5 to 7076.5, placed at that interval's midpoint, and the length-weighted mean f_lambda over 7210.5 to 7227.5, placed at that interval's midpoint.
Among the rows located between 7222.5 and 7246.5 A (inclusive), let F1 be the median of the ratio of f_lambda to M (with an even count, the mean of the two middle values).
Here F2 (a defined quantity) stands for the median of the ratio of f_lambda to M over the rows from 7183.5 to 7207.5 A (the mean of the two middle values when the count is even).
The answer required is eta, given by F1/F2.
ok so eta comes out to 1.02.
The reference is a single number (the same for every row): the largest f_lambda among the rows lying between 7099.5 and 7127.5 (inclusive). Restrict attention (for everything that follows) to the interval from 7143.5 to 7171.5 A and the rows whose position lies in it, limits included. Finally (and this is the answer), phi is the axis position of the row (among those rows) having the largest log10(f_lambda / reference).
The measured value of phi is 7156 A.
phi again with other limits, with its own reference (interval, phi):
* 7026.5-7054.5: 7036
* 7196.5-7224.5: 7212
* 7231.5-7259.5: 7243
